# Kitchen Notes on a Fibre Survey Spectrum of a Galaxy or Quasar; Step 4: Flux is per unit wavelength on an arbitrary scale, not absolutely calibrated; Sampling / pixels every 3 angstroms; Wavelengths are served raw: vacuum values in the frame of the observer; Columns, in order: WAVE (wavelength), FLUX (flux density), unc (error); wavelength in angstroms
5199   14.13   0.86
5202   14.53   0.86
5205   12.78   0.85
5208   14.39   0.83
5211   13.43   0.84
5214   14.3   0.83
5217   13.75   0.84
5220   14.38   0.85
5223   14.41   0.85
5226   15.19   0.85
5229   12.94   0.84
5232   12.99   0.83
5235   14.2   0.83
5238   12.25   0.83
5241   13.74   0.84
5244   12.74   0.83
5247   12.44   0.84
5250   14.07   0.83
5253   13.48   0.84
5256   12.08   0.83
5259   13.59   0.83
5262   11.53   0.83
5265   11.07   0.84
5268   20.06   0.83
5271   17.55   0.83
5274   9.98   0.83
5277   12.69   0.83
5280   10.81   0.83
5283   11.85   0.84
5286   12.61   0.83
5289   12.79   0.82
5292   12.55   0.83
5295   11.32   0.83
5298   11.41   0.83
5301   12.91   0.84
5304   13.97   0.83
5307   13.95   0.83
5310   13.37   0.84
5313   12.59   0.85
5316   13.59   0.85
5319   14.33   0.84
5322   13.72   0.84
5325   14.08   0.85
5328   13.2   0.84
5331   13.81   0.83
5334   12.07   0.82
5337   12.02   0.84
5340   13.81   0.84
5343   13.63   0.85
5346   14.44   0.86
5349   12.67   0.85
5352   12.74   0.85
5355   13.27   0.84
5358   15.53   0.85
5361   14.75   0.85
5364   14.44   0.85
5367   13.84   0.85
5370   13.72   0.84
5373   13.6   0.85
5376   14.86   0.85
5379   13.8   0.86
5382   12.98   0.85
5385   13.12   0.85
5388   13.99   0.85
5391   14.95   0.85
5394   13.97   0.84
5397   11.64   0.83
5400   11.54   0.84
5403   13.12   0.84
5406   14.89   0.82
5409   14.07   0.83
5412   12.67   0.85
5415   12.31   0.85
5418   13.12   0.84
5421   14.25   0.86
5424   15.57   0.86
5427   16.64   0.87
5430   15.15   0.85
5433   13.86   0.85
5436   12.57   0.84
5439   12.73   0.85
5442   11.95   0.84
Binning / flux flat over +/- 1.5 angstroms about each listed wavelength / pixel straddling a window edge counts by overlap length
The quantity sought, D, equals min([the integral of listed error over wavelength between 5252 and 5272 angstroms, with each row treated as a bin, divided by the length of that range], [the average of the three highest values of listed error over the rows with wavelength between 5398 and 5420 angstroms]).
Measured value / 0.833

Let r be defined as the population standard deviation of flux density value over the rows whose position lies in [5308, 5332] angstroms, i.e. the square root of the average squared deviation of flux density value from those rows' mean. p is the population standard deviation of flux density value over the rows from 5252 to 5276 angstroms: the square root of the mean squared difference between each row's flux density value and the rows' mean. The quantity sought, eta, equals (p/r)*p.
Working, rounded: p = 3.23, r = 0.5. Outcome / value 20.6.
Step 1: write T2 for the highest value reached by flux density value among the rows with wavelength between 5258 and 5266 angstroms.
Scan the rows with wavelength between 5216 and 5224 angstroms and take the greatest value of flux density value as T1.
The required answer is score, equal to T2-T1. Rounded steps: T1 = 14.41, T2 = 13.59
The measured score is -0.8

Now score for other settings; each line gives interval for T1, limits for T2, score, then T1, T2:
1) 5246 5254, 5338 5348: 0.4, 14.07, 14.44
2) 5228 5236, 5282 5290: -1.4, 14.2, 12.79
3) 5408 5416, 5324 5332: 0.0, 14.07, 14.08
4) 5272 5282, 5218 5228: 2.5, 12.69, 15.19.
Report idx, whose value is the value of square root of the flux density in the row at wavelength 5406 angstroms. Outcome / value 3.86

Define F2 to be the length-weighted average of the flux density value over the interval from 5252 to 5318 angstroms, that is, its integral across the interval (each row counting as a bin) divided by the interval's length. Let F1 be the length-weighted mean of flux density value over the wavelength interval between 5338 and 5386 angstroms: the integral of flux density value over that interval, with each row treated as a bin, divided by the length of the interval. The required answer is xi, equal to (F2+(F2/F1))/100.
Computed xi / 0.139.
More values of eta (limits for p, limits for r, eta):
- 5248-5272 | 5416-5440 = 6.2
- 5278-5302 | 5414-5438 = 0.4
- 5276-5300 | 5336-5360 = 0.5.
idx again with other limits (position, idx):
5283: 3.44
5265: 3.33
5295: 3.36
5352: 3.57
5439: 3.57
